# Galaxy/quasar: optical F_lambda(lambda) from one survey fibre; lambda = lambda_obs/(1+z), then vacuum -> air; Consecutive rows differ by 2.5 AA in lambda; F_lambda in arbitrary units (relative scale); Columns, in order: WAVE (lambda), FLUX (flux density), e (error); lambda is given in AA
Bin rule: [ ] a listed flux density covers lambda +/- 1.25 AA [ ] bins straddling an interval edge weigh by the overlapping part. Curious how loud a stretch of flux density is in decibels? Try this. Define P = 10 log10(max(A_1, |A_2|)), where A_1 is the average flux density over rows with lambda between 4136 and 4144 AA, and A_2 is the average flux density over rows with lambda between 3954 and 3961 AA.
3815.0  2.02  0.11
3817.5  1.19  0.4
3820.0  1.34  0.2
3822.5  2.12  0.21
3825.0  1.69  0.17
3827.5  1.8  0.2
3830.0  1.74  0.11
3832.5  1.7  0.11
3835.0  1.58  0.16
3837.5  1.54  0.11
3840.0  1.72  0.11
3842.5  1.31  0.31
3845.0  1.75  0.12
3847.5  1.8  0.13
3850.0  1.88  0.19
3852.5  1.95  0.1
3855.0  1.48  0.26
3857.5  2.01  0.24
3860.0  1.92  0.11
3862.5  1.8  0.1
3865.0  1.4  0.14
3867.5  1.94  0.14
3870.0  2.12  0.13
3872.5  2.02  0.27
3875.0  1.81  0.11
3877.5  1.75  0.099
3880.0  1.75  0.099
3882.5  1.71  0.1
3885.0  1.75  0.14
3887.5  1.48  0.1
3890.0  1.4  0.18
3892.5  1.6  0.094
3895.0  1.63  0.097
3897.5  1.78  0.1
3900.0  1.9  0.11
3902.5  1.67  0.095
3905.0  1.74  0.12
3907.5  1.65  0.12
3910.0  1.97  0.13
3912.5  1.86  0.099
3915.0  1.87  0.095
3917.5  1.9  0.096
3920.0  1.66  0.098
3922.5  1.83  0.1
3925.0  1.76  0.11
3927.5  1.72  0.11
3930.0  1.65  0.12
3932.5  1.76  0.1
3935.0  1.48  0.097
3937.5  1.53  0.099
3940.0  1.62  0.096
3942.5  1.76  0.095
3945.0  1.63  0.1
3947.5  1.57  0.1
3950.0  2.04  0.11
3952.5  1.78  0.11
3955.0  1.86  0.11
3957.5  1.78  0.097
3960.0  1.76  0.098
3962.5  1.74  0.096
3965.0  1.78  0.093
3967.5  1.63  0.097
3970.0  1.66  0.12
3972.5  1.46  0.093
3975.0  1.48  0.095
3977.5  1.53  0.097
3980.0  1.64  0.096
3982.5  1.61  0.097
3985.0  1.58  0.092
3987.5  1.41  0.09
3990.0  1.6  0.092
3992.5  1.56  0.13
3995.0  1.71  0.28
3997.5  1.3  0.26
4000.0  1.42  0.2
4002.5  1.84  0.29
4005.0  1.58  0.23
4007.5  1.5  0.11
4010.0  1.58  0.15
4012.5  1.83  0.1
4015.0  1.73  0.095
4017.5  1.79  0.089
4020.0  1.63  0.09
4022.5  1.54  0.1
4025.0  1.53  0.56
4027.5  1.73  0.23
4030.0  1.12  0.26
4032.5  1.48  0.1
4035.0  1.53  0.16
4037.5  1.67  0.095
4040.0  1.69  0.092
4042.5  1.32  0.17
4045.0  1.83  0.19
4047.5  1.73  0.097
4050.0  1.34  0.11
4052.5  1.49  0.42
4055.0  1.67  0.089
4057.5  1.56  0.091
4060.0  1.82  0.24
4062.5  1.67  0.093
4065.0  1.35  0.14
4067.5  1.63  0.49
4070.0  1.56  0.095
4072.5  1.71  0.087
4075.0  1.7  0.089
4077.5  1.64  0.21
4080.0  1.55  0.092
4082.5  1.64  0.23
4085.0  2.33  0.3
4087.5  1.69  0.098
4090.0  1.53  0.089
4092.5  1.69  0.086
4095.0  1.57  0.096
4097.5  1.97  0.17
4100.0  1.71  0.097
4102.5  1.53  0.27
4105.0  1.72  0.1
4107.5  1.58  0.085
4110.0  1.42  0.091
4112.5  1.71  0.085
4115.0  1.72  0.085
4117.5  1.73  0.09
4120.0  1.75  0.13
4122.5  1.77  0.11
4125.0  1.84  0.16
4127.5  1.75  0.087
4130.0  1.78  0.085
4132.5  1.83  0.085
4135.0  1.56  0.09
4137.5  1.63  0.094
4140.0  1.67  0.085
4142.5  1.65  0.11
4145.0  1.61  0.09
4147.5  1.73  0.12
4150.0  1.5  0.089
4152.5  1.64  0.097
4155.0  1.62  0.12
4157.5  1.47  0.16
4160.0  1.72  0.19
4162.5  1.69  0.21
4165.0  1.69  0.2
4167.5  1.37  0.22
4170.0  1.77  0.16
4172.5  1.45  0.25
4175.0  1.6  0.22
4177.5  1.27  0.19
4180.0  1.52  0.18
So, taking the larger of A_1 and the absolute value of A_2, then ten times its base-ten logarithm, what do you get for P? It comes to 2.6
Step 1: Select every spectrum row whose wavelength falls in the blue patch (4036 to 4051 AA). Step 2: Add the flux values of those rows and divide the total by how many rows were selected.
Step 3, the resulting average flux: 1.60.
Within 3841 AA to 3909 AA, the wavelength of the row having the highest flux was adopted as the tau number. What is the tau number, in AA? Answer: 3870.0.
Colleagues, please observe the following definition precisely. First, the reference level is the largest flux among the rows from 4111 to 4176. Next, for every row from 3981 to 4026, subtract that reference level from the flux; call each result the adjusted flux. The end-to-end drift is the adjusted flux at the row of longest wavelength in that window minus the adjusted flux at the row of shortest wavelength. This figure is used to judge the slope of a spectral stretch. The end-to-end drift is -0.08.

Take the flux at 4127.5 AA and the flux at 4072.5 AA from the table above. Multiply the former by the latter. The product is 2.99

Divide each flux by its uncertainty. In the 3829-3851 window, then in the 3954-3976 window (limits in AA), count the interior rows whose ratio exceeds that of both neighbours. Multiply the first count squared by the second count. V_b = 12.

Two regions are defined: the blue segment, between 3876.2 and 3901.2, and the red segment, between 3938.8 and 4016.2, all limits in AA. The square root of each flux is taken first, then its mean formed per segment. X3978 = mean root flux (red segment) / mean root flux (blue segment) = 0.99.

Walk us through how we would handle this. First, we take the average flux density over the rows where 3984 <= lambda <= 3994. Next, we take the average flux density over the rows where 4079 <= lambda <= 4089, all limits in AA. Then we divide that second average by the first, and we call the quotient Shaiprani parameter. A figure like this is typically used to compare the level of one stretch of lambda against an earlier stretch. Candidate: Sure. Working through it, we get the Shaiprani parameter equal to 1.17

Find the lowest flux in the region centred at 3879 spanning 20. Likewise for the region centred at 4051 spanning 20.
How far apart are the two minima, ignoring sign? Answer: 0.16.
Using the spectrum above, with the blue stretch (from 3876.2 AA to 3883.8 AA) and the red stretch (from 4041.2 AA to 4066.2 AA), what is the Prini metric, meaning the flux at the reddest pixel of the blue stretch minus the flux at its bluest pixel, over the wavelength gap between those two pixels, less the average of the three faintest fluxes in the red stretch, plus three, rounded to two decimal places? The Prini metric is 1.66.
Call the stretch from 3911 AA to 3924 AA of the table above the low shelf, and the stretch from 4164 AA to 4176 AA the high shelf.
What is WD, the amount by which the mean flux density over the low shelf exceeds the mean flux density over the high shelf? 0.25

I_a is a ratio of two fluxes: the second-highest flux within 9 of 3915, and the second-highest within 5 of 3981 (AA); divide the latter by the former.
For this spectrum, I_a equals 0.85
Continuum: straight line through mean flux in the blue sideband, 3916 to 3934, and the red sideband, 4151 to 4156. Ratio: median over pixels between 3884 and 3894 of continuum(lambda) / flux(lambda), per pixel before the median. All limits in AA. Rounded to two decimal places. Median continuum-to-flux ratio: 1.15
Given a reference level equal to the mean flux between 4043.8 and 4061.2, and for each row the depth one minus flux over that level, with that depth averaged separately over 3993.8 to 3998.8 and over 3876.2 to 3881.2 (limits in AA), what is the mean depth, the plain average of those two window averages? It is 0.004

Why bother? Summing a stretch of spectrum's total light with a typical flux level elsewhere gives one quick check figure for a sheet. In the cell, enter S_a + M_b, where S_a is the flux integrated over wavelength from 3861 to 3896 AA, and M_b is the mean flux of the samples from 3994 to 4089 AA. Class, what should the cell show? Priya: 62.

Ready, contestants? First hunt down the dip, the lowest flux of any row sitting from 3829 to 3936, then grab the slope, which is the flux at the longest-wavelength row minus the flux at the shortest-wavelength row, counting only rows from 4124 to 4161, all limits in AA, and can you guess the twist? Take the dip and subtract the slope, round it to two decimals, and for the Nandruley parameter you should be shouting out 1.43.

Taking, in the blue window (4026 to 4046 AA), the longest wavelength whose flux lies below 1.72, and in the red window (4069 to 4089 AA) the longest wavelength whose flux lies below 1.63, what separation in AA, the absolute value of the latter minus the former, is 37.5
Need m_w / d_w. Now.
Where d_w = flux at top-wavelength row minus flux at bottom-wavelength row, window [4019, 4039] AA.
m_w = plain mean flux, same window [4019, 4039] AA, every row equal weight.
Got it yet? 38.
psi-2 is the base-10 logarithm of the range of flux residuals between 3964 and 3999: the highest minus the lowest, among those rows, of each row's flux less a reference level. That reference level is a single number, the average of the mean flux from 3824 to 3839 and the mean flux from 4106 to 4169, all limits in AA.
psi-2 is -0.32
